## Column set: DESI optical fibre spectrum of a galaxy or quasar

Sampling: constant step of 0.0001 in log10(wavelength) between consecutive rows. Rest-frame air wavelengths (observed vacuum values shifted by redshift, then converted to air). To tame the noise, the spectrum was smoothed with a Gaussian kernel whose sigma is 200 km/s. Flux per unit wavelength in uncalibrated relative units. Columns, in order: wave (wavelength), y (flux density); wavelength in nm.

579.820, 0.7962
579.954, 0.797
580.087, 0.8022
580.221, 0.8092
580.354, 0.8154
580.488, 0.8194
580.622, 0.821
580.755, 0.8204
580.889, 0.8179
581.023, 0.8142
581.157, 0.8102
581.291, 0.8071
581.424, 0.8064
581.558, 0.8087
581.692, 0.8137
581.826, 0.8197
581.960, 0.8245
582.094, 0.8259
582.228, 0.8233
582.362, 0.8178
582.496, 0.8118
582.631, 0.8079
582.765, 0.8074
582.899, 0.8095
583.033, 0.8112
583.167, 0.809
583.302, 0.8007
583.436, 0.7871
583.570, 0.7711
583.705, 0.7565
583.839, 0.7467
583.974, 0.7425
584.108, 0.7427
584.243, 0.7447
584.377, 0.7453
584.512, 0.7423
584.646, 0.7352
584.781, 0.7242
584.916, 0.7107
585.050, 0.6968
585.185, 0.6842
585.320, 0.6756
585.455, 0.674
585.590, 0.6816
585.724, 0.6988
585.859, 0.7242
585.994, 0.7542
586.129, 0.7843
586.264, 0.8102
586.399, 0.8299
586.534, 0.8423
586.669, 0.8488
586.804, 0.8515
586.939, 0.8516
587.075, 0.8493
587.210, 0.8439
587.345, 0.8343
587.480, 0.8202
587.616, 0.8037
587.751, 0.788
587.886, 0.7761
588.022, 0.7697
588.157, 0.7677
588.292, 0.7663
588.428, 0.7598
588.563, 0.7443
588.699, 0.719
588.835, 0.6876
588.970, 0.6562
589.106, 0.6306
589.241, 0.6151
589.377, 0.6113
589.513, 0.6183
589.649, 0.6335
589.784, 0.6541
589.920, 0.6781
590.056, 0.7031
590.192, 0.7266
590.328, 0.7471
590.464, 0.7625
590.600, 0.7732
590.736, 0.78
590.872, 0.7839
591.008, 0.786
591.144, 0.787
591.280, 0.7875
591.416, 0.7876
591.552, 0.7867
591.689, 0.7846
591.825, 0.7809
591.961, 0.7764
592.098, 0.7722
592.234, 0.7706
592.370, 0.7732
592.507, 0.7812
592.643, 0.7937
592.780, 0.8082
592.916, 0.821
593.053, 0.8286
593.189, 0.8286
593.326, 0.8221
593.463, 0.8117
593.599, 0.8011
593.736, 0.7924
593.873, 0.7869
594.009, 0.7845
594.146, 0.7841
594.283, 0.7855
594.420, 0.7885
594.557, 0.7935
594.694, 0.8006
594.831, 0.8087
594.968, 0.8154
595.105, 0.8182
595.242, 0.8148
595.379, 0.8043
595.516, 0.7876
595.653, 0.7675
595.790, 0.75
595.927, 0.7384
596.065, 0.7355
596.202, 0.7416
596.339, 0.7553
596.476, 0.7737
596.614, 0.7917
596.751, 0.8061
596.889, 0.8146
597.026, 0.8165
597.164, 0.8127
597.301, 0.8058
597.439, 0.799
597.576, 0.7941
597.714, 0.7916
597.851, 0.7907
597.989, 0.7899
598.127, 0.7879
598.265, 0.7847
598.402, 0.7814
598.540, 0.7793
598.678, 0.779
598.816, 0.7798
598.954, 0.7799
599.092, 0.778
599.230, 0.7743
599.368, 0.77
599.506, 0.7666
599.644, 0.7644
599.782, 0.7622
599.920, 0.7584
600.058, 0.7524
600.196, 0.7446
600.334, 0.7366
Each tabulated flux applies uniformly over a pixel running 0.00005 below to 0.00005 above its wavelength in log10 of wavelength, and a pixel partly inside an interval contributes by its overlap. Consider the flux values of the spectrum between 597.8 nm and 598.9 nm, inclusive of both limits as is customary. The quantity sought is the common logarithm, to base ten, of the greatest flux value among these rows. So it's -0.102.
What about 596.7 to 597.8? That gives -0.088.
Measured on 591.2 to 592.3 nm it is -0.104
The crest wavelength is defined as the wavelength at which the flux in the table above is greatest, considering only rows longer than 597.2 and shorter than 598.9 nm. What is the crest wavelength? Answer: 597.301 nm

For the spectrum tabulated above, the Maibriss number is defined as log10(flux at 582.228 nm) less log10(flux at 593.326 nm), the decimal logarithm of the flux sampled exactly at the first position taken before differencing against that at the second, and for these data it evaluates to 0.00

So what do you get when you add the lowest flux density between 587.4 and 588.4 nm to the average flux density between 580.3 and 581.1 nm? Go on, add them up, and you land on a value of 1.58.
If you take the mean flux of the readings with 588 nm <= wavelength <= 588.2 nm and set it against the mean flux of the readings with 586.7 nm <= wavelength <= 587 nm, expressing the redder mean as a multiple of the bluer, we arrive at 0.90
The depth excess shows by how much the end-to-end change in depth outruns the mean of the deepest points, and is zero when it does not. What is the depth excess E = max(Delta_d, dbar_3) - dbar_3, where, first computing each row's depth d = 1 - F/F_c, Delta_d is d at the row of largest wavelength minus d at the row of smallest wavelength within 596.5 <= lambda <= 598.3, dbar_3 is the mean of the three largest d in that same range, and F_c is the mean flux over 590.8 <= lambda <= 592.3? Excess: 0.016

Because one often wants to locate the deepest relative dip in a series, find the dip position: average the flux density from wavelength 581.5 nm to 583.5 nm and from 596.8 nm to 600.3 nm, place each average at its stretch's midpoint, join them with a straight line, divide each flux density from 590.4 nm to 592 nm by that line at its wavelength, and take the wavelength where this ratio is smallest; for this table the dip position 590.464 nm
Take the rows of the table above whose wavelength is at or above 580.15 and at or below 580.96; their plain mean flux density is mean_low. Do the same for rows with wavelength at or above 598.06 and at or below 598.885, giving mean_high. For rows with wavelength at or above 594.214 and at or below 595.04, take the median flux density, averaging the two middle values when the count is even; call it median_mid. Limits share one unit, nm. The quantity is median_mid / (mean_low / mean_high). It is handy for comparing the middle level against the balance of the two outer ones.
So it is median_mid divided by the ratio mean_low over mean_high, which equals 0.76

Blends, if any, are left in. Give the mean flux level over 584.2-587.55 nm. 0.77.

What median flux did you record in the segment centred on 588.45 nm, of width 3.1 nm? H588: 0.760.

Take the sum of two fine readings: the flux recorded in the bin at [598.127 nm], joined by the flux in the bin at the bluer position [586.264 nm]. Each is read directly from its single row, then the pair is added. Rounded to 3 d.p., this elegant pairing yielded 1.598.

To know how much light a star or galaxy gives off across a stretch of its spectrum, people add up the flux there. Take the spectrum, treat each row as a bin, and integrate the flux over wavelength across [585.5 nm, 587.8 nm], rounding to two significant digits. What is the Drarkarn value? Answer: 1.8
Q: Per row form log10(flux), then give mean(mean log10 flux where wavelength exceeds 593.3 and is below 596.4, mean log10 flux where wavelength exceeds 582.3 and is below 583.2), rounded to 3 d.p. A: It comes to -0.098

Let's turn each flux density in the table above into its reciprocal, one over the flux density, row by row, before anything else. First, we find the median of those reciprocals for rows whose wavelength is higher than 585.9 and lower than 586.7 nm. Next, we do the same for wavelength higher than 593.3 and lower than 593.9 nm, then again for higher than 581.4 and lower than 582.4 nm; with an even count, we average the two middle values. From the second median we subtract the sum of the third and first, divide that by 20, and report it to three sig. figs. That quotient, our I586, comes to -0.0596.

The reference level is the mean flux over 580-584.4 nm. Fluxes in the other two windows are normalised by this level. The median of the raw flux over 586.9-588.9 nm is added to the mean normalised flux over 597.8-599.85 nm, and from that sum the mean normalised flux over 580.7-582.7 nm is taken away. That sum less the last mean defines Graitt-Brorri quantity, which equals 0.729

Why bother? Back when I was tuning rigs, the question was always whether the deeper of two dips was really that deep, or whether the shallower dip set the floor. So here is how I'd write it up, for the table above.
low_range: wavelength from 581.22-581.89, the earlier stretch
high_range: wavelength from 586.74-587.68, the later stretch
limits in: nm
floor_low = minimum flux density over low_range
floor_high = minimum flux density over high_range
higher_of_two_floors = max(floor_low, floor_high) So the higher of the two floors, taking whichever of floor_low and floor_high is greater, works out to 0.806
